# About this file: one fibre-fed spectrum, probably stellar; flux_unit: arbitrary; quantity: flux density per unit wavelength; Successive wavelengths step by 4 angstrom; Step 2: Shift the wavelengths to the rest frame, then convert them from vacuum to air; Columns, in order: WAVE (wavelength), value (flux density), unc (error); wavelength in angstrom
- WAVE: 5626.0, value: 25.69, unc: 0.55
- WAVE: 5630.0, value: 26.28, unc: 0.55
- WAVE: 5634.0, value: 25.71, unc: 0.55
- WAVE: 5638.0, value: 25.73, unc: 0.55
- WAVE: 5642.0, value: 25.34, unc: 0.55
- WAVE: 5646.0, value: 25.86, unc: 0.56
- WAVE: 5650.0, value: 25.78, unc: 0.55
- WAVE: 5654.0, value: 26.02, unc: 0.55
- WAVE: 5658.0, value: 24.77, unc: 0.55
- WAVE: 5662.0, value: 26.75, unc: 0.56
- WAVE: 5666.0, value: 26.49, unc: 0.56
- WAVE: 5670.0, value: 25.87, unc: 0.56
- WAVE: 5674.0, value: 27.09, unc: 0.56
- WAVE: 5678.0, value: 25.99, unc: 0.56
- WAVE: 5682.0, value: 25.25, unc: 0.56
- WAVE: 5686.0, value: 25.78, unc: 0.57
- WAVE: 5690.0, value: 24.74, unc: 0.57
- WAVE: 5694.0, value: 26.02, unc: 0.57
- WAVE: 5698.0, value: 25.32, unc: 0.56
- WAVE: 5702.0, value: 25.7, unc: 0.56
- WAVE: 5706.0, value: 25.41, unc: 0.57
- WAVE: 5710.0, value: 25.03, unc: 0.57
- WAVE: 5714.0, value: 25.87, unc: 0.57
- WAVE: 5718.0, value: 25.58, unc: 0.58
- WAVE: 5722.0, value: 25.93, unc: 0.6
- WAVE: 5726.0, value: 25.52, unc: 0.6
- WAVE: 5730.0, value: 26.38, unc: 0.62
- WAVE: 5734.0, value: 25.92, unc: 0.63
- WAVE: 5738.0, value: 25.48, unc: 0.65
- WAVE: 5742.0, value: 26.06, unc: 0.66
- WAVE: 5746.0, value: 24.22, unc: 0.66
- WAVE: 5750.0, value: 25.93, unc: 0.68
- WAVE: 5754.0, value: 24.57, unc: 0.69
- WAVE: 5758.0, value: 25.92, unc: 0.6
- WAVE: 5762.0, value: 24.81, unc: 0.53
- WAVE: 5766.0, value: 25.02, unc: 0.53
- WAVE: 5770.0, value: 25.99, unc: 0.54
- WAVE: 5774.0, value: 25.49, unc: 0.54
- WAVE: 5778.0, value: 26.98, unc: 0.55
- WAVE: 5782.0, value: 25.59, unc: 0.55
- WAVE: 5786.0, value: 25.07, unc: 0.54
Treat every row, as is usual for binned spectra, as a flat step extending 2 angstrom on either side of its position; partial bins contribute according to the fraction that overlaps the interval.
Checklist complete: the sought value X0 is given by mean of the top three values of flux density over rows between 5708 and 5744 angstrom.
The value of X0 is 26.1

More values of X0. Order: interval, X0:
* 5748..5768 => 25.6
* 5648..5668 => 26.4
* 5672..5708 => 26.4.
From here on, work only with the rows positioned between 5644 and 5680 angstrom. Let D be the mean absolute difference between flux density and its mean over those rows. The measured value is 0.47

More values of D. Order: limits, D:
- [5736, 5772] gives 0.60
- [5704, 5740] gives 0.31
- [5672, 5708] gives 0.46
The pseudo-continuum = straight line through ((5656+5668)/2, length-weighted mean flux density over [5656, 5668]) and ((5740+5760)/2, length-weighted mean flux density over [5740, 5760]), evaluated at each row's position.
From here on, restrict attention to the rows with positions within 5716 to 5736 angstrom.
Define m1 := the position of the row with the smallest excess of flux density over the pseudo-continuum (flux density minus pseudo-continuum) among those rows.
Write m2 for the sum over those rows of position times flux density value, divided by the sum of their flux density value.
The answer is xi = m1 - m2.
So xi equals -8.0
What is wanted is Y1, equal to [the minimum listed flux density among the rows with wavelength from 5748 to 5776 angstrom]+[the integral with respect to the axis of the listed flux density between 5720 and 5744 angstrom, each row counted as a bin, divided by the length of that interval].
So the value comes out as 50.5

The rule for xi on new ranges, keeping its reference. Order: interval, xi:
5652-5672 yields -4.0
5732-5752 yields 4.0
